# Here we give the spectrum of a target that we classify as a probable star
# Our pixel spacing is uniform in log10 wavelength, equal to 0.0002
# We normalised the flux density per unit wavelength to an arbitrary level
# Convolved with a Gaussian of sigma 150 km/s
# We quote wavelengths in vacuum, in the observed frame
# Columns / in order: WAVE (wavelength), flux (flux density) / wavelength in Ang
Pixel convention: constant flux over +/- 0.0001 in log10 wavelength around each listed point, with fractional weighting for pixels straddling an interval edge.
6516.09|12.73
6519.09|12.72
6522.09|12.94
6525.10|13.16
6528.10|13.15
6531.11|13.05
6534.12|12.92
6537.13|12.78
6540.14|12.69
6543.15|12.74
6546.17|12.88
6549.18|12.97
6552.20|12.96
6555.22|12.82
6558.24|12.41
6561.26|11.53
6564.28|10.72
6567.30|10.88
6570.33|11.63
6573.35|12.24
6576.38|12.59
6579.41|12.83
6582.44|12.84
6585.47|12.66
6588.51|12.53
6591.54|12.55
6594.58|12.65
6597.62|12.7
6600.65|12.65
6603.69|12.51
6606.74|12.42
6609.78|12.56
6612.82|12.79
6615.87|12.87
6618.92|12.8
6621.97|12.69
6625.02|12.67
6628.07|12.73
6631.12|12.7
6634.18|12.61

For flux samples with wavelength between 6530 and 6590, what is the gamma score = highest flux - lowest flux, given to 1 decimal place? 2.3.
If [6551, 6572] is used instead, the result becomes 2.2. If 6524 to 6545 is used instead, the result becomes 0.5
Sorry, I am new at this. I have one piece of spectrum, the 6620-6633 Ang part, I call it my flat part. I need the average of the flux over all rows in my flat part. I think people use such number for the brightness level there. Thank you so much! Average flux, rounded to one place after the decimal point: 12.7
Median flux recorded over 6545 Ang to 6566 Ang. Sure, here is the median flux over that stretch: 12.8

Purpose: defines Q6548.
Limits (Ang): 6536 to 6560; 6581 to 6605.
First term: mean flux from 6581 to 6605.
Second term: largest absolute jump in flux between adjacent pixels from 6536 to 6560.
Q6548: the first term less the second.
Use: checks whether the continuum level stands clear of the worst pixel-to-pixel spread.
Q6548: 12.2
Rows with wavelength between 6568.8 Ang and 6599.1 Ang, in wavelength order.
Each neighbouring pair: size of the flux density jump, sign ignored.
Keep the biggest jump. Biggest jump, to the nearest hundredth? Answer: 0.61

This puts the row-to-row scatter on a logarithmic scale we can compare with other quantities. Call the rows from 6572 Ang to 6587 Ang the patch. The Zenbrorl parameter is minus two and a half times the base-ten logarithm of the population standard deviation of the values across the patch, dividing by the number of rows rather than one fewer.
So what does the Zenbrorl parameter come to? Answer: 1.7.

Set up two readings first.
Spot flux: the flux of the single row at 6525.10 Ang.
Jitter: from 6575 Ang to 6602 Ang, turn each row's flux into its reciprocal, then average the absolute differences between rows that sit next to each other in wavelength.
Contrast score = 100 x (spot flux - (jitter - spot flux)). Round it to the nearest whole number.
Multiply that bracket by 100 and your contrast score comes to 2632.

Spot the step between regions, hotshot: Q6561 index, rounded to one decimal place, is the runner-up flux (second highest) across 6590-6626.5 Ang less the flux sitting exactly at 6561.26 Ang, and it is 1.3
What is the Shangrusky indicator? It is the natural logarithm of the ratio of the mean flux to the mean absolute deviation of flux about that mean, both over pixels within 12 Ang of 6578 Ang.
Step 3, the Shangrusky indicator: 3.2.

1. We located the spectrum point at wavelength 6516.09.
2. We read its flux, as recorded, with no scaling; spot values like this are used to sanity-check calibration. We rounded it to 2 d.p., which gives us 12.73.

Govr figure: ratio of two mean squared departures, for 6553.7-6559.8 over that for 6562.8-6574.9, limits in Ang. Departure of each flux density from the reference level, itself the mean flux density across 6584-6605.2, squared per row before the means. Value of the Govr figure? 0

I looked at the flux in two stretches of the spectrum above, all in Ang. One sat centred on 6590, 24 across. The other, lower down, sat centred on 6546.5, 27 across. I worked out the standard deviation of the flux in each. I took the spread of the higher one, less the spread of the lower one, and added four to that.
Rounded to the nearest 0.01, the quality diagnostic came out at 3.94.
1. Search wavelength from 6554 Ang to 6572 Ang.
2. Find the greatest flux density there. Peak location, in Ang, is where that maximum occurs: 6555.22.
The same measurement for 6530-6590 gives 6531.11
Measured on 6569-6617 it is 6615.87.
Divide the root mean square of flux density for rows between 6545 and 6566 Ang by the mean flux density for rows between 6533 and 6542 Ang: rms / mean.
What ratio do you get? 0.97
